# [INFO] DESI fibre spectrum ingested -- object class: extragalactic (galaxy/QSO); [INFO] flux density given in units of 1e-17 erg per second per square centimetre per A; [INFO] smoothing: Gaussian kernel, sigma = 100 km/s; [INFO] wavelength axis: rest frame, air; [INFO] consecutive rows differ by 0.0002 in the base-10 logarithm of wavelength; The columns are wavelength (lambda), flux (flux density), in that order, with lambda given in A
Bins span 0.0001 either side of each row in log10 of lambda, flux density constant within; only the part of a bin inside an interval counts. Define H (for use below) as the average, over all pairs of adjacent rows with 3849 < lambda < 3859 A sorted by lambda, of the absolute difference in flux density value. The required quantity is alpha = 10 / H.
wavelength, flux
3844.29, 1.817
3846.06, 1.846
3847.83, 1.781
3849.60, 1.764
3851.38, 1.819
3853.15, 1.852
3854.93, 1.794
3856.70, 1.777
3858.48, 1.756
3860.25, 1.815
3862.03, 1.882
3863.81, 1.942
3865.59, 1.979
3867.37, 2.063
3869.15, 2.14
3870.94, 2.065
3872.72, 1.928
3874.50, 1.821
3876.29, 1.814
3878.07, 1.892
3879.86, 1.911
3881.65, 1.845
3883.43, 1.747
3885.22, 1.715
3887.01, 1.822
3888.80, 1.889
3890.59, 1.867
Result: 272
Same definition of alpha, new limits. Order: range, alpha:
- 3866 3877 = 124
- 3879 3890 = 135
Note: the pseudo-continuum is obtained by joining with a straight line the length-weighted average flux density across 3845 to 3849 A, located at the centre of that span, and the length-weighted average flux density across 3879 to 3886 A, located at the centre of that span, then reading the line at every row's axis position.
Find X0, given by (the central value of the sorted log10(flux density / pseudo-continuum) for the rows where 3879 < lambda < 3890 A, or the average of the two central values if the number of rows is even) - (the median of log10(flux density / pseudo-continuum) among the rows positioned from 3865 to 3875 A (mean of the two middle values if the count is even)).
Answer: -0.041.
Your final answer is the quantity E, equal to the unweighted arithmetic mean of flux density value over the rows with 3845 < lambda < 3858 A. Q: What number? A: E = 1.80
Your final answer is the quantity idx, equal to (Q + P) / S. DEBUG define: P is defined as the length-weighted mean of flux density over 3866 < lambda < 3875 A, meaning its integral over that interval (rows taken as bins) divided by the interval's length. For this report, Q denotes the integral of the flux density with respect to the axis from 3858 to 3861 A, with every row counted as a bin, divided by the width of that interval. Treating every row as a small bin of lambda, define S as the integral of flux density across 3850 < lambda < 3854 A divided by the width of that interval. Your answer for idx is 2.08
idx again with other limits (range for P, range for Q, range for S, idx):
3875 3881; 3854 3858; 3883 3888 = 2.07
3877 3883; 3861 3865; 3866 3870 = 1.81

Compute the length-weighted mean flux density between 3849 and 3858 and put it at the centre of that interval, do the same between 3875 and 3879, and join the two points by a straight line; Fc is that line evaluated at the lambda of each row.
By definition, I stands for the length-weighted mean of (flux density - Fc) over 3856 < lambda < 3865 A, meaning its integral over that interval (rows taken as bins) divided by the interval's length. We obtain 0.03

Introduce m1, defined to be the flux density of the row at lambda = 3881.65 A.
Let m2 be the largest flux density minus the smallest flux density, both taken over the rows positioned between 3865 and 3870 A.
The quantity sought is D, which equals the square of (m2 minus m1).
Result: 2.84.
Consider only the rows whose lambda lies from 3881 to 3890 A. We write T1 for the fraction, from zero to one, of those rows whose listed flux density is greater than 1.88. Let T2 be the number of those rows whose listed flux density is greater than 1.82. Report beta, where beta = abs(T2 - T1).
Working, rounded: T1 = 0.20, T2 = 3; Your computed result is 2.8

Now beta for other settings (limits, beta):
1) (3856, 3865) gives 1.6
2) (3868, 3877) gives 3.4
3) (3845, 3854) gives 2.0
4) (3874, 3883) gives 3.6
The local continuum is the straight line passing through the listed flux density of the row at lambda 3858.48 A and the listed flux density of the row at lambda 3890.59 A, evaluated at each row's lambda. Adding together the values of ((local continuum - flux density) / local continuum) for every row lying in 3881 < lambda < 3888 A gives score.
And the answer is 0.14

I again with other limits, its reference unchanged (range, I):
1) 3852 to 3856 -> 0.02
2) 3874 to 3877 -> -0.03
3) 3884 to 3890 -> -0.06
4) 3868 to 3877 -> 0.12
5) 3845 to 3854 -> 0.02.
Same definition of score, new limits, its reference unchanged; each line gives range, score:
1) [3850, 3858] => -0.16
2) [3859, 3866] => -0.30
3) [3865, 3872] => -0.61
